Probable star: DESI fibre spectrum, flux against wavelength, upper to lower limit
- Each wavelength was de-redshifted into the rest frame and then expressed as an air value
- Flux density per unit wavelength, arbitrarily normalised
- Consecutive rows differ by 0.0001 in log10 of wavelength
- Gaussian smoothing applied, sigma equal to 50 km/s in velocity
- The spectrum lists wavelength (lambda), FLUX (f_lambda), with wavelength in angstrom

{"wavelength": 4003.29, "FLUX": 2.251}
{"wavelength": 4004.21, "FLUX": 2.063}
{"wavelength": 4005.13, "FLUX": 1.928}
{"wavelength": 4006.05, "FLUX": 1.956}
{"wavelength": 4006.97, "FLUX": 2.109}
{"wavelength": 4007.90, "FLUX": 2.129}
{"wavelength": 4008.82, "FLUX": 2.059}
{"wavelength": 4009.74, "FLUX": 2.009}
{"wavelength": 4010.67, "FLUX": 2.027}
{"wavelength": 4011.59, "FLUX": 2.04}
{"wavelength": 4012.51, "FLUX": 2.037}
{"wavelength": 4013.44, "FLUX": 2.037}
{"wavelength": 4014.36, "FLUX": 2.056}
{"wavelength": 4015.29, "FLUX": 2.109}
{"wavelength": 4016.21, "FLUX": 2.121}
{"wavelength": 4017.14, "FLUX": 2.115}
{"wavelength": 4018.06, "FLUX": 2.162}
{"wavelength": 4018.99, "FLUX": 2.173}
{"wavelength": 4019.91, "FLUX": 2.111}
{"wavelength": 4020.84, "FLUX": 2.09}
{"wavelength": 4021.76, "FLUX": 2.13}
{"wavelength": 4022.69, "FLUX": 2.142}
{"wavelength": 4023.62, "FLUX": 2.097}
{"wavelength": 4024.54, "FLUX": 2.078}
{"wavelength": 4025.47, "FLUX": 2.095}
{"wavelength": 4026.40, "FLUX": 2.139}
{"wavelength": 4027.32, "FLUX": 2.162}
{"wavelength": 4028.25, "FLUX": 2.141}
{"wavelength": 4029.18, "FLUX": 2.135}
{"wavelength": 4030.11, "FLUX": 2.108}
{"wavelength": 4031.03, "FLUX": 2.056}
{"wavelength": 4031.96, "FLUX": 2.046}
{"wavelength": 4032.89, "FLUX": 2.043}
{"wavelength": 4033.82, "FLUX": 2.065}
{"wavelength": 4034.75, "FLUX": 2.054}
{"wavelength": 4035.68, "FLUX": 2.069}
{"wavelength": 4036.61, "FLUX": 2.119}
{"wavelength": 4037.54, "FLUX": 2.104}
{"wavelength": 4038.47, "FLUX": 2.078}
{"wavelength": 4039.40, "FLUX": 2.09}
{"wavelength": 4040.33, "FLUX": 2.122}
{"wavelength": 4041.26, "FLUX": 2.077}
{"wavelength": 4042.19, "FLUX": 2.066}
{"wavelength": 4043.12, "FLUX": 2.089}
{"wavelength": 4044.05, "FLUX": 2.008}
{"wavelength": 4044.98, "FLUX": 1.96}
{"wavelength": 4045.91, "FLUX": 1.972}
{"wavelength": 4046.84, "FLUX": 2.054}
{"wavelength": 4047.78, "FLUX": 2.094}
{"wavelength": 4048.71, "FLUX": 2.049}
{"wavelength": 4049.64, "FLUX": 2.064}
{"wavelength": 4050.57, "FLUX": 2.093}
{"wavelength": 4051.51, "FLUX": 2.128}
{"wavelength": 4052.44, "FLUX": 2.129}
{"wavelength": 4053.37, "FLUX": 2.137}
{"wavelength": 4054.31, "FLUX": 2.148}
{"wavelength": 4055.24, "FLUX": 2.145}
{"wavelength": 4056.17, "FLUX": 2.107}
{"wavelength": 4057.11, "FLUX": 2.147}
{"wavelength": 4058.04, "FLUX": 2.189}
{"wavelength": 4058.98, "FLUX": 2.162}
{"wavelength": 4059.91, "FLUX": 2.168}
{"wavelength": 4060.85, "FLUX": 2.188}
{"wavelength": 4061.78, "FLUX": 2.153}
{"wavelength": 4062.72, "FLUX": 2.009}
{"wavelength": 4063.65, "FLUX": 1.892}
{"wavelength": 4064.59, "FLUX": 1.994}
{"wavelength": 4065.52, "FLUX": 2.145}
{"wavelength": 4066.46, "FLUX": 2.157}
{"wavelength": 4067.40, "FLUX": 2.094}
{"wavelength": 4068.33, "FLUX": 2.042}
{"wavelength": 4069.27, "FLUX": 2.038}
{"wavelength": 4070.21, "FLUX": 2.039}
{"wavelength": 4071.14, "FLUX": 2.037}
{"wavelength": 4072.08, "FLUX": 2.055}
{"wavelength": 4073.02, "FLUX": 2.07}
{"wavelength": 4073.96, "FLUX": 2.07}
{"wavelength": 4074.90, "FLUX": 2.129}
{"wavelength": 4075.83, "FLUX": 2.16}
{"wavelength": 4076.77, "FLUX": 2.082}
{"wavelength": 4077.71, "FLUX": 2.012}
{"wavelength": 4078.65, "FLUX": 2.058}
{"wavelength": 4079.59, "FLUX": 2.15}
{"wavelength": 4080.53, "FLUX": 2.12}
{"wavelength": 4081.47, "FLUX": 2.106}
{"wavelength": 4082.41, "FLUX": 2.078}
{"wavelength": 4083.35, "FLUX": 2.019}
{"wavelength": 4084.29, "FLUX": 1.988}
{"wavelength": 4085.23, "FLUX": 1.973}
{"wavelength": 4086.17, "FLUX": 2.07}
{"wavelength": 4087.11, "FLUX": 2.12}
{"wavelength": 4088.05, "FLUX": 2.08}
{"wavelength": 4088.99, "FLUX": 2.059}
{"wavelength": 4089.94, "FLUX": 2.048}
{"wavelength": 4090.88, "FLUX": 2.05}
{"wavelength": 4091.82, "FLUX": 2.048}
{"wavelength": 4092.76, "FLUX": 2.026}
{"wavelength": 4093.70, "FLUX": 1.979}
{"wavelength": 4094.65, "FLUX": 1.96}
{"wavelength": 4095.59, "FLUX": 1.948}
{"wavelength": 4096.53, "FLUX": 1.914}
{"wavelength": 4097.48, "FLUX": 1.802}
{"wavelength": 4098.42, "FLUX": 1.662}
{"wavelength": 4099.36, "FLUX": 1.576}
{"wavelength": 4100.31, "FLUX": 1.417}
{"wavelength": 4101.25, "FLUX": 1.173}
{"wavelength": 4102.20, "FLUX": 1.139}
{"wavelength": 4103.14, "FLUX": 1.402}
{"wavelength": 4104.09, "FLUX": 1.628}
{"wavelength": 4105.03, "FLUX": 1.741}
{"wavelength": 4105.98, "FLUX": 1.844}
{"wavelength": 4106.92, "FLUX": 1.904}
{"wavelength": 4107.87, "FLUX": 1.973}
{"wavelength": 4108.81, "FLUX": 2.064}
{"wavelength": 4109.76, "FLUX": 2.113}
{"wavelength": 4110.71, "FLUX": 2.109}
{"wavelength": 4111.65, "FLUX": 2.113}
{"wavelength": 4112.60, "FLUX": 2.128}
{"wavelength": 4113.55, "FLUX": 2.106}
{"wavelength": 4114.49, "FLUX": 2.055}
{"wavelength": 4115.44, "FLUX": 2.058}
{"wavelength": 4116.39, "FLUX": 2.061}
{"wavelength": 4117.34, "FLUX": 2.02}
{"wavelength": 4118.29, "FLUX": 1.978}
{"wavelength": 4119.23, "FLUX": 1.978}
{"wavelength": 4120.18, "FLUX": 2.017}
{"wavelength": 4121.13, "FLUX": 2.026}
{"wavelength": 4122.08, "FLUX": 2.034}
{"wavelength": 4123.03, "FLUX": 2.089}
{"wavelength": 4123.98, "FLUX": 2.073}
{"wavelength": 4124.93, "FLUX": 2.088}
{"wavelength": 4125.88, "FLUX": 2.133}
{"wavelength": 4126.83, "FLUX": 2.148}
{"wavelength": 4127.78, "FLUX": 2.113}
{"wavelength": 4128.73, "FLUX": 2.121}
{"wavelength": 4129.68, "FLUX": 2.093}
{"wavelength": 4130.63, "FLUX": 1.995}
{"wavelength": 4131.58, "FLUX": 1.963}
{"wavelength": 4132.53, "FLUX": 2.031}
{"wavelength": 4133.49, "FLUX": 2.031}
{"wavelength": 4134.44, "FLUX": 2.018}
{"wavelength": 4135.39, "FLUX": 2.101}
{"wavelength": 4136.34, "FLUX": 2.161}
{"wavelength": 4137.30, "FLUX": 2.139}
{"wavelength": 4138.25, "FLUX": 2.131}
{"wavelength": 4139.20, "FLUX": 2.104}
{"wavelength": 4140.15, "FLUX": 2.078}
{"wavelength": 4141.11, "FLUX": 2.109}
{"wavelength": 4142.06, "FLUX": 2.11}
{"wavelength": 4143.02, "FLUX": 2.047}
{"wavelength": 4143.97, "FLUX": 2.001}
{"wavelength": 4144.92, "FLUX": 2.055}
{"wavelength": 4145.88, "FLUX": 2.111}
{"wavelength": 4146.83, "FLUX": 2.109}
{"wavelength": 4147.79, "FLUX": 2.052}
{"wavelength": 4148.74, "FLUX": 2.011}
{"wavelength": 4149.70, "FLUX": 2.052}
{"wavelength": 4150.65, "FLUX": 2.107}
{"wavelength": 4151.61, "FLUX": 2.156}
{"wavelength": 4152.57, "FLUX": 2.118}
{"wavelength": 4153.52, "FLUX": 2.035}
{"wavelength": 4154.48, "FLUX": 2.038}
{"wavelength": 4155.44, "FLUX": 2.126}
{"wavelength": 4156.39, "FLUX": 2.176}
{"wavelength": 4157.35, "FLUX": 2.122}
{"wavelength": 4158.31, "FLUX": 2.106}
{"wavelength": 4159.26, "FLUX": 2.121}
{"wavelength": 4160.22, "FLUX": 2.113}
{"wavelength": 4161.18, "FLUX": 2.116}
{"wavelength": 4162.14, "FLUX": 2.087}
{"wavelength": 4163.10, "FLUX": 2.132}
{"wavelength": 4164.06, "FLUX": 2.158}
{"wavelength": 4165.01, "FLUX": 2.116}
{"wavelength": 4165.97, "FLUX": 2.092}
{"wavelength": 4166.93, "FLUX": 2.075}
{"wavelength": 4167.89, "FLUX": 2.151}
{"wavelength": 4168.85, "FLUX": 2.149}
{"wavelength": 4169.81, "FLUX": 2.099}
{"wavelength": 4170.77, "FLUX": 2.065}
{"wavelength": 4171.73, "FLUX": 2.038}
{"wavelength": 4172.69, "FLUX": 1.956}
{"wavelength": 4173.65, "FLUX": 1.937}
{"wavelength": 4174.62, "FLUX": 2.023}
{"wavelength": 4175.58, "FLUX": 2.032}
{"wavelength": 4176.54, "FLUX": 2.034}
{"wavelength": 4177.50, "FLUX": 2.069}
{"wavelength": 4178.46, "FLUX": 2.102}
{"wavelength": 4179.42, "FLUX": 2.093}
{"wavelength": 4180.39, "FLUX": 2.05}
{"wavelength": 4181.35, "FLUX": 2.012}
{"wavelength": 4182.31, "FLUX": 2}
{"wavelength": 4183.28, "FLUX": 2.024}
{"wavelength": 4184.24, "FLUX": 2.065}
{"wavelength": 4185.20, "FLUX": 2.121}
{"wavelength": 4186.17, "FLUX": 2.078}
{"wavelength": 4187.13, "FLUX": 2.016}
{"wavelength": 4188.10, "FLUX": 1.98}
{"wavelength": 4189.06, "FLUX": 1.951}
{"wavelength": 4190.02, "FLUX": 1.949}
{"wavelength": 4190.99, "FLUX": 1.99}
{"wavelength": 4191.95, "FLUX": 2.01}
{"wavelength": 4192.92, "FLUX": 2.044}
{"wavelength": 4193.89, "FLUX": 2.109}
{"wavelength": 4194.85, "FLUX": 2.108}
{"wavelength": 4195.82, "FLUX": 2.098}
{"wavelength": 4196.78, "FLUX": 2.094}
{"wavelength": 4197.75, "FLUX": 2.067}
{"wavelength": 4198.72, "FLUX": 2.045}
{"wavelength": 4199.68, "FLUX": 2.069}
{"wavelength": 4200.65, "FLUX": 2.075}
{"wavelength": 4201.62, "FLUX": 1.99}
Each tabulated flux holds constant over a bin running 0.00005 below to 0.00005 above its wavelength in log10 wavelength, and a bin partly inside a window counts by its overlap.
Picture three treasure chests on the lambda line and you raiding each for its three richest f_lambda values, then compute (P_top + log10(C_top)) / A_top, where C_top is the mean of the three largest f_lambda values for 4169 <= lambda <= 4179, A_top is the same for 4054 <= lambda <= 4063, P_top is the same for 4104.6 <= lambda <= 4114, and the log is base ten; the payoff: 1.12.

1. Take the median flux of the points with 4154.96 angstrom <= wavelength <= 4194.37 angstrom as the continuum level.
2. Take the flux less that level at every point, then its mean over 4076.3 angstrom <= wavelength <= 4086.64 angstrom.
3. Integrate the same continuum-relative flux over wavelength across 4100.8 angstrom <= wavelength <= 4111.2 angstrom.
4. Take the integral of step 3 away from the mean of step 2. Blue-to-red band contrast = 3.5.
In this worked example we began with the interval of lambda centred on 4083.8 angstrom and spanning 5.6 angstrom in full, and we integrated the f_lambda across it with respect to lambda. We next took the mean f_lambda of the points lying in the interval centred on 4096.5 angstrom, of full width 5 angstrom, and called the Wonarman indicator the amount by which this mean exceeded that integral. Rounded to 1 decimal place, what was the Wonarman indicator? -9.6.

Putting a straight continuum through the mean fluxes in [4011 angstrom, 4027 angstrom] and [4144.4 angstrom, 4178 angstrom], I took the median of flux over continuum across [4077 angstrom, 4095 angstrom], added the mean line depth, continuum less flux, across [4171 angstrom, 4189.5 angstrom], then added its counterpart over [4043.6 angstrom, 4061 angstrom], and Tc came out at 1.03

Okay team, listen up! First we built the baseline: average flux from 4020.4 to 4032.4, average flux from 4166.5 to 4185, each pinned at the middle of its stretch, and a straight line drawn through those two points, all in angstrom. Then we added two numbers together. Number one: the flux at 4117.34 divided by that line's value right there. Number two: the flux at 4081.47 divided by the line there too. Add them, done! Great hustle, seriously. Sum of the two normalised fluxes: 1.98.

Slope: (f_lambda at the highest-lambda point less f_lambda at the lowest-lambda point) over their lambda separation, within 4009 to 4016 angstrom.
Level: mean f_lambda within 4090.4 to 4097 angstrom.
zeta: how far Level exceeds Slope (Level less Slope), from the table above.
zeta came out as 1.97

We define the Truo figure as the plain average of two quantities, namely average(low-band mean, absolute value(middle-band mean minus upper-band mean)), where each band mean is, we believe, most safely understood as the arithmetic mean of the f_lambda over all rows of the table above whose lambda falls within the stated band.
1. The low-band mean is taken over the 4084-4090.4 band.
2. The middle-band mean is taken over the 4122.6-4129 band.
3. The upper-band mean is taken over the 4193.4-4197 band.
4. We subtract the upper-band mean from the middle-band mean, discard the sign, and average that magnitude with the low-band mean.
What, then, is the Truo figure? 1.03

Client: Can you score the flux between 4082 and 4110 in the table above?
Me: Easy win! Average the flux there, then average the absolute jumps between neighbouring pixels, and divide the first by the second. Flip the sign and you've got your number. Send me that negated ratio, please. -24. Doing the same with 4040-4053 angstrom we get -57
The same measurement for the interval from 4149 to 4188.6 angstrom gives -57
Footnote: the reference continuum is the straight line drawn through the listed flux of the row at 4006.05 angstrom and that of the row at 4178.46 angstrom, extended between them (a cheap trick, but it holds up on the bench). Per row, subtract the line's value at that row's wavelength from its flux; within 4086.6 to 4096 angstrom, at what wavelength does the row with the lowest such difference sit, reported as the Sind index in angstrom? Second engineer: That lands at 4095.59 angstrom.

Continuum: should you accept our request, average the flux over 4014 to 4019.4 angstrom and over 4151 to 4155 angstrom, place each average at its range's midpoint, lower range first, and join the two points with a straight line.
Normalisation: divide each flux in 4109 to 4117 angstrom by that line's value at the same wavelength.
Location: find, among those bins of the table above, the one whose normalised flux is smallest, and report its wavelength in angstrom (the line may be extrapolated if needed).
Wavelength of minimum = 4114.49 angstrom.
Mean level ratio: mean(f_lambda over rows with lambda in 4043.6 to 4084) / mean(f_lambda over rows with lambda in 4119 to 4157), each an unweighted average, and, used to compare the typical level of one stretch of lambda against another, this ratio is 1.00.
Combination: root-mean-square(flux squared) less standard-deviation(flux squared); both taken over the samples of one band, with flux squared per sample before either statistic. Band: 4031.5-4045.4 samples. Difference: 4.11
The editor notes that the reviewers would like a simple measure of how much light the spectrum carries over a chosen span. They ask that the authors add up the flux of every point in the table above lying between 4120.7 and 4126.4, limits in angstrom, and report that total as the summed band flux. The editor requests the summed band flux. 12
